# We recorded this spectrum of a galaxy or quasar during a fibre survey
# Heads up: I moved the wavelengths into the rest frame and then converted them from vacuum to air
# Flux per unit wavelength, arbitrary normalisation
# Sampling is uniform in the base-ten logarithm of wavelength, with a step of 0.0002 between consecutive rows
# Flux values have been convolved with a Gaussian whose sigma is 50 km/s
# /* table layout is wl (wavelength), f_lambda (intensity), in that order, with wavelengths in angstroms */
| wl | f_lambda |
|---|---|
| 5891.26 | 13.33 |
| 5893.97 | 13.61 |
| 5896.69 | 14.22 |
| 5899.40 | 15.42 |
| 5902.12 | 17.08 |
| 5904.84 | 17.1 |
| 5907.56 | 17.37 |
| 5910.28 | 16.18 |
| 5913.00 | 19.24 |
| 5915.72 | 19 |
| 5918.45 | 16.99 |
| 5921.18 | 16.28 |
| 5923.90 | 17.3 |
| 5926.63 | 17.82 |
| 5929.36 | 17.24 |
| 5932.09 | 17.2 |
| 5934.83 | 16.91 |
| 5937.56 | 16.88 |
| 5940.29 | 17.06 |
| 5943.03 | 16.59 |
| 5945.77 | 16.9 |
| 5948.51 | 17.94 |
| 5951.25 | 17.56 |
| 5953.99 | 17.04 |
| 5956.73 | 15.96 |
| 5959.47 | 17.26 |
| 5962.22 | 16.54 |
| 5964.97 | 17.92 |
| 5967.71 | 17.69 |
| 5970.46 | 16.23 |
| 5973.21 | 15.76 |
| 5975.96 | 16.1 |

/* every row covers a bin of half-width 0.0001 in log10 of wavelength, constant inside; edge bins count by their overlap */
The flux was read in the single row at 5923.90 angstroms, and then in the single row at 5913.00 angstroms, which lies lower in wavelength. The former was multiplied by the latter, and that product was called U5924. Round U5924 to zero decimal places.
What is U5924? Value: 333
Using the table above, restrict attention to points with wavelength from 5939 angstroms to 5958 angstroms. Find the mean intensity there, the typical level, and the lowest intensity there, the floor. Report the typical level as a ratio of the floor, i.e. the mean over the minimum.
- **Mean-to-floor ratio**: 1.066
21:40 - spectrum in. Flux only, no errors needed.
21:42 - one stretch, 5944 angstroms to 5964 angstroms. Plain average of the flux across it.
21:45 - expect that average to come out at 17.0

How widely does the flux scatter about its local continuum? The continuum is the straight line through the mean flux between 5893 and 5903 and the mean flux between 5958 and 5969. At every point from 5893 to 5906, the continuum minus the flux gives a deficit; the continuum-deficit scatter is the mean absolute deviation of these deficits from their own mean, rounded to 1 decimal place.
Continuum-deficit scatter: 1.2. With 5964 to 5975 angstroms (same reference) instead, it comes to 1.0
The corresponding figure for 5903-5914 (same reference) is 0.8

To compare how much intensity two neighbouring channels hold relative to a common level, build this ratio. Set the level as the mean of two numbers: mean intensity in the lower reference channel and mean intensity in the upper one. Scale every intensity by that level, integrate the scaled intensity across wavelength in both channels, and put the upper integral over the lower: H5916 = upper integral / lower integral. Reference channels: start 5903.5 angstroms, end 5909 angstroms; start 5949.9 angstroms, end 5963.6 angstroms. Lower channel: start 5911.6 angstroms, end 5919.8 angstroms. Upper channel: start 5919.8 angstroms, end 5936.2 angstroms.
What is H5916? 1.9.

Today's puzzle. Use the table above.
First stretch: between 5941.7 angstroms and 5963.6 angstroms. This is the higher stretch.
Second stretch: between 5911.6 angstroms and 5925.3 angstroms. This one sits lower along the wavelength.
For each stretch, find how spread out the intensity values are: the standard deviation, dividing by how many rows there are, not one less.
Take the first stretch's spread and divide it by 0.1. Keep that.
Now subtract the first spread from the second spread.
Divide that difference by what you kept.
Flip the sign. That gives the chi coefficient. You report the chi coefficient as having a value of -0.10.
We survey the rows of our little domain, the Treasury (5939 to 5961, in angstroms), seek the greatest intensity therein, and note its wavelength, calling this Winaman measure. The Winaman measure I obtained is 5948.51 angstroms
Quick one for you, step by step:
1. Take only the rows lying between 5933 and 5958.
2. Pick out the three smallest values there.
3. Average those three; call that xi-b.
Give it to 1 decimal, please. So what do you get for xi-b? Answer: 16.5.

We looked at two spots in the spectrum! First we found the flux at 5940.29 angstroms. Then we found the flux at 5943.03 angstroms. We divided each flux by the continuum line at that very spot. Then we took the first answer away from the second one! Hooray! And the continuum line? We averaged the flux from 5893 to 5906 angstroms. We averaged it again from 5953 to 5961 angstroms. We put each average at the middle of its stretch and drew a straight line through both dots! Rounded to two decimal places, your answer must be -0.03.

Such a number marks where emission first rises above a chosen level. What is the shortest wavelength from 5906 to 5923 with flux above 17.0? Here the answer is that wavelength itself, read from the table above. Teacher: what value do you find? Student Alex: 5907.56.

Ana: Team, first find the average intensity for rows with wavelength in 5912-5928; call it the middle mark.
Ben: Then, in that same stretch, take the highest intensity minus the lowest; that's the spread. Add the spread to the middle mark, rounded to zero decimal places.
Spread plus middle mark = 21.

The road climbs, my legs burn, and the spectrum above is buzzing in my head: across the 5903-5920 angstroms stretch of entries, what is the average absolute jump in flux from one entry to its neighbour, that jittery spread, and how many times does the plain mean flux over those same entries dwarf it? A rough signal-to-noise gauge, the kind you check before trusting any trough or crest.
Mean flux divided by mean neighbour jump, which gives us 13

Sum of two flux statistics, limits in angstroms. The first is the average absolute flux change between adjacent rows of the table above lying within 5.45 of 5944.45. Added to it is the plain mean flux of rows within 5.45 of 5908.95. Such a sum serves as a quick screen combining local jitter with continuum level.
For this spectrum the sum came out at 18.1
